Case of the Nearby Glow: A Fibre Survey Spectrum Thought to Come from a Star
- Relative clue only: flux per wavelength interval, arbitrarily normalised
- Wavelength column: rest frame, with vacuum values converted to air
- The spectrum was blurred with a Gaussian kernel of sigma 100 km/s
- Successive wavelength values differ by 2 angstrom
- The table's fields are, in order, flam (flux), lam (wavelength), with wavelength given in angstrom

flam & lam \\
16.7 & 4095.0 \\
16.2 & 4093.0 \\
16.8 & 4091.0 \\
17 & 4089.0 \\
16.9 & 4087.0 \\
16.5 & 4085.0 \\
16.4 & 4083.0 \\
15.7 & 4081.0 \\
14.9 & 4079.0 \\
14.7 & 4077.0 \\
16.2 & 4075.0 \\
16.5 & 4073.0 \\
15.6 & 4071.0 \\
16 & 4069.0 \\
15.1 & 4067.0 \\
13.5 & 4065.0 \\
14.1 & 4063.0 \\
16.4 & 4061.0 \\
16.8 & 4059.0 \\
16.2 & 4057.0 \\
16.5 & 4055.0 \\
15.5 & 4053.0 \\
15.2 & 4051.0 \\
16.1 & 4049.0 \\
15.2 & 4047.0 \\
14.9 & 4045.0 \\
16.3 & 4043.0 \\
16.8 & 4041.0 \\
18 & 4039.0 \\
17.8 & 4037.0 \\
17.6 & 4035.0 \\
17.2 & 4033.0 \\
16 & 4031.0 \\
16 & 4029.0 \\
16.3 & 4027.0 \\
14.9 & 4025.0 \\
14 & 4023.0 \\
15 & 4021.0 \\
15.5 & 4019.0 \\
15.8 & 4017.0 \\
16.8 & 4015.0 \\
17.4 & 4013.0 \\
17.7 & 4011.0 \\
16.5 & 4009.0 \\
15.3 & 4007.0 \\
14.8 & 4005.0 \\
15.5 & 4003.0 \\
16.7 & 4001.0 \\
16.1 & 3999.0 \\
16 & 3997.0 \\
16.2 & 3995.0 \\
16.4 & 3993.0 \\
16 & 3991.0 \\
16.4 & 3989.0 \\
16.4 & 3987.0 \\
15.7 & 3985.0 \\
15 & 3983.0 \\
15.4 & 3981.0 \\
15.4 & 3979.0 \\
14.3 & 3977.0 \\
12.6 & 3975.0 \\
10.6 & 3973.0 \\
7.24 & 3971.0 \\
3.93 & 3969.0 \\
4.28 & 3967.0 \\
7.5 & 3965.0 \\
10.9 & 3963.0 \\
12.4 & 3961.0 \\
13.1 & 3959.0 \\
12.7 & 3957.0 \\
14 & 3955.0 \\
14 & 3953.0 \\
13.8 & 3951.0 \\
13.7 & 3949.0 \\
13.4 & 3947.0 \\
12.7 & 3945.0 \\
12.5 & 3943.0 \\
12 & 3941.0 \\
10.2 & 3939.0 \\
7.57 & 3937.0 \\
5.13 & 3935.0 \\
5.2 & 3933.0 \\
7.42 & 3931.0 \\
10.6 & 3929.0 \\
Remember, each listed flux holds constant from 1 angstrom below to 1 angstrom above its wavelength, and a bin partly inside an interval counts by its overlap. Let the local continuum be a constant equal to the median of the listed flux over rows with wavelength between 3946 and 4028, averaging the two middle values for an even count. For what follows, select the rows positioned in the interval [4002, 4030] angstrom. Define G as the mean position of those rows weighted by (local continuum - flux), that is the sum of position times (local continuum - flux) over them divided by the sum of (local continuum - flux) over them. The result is 4014.4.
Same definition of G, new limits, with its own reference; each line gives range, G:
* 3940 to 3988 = 3962.2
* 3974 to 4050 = 4021.1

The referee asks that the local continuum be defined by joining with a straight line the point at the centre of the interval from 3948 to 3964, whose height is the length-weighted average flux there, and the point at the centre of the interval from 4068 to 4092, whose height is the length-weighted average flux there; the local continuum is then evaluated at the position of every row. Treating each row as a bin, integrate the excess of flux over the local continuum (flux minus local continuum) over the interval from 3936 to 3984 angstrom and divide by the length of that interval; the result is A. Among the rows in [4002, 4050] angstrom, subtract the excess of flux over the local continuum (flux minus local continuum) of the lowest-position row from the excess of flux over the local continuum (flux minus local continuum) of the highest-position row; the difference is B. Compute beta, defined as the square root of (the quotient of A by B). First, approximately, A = -1.5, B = -1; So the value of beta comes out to 1.72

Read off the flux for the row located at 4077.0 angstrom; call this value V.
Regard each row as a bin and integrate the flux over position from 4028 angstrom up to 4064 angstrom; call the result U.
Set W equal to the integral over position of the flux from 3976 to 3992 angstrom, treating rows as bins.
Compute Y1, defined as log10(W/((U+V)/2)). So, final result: -0.1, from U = 585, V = 14.7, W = 249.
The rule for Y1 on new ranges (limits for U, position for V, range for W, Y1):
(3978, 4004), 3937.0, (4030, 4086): 0.6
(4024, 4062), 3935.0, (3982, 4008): 0.1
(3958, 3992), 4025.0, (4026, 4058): 0.4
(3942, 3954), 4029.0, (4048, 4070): 0.6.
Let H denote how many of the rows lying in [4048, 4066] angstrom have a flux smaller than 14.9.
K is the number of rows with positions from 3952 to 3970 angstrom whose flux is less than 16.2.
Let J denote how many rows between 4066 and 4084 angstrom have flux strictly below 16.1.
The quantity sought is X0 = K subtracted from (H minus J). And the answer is -13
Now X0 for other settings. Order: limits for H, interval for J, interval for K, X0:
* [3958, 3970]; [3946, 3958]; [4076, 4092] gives -3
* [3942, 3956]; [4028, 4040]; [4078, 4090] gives 3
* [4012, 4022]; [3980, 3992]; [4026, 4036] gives -6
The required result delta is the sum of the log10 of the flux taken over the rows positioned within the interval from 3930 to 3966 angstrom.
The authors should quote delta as 18.4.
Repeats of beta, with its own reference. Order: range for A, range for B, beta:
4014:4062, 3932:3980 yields 0.34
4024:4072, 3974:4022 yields 0.73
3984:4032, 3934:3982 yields 0.42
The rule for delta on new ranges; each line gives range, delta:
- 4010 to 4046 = 21.8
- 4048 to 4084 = 21.5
